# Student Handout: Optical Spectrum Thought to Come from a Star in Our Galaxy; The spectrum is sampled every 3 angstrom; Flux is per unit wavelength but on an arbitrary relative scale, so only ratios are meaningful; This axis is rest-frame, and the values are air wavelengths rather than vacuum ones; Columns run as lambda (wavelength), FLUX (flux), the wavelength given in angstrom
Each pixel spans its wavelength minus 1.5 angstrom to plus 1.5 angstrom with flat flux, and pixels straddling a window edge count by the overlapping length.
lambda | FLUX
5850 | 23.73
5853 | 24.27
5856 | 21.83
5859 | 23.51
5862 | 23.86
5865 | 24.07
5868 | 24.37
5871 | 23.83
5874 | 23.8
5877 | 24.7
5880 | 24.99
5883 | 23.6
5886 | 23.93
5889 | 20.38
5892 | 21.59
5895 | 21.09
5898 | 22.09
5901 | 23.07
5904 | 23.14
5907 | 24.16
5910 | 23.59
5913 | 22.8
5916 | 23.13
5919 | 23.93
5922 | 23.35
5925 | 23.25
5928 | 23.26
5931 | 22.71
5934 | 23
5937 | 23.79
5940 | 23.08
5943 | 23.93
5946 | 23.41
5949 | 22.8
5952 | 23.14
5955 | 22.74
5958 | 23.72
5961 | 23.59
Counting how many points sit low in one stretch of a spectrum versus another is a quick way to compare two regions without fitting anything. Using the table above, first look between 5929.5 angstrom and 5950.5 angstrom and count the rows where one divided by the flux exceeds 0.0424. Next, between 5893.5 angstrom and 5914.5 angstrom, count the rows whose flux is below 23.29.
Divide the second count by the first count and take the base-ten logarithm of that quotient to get 0.0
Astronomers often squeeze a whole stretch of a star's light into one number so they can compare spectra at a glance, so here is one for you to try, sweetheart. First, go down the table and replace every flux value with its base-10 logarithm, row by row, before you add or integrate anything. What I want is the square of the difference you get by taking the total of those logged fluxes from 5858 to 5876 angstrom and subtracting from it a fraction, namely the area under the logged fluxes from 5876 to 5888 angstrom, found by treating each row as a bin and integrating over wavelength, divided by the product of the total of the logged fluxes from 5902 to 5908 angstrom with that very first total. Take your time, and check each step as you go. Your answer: 57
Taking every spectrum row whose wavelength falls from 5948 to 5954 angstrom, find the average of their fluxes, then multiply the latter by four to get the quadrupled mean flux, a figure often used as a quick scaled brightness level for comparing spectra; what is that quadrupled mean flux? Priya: 91.9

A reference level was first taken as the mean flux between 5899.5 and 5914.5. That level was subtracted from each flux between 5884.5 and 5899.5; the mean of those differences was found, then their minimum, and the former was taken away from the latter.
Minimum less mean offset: -1.44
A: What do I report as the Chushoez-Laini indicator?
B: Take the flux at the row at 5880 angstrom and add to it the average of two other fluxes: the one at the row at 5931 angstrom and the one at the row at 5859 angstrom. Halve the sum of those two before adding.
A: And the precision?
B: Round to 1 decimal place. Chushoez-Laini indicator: 48.1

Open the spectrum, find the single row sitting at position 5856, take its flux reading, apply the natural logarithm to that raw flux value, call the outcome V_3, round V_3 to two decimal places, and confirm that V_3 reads 3.08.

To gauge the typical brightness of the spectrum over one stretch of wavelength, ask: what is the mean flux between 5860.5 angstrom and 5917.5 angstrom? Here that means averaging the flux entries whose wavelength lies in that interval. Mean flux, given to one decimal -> 23.3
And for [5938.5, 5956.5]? 23.2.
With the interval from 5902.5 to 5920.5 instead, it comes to 23.5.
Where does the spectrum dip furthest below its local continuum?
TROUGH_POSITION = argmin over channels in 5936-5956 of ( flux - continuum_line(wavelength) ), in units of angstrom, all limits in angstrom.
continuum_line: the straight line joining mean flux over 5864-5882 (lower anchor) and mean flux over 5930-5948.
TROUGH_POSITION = 5949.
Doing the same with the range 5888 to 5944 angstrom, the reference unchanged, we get 5889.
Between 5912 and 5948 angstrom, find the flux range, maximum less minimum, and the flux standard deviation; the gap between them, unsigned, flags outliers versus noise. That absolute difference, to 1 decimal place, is 0.8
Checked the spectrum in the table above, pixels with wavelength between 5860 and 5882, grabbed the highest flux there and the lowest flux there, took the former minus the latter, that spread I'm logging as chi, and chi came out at 1.19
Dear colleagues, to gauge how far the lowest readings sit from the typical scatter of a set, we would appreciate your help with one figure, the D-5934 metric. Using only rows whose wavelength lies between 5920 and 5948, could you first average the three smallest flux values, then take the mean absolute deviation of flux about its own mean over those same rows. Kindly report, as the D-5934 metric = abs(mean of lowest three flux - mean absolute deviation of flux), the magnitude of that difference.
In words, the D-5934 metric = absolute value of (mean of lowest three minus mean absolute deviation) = 22.7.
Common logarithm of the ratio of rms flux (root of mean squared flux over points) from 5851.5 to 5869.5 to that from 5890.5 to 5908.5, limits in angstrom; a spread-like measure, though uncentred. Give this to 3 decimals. 0.021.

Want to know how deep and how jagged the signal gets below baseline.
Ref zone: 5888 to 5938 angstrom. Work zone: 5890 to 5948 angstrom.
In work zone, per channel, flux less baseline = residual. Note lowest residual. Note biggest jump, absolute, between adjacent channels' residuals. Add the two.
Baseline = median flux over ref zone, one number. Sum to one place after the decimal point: -1.0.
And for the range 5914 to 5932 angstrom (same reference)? 0.4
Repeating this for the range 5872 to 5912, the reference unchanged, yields 0.8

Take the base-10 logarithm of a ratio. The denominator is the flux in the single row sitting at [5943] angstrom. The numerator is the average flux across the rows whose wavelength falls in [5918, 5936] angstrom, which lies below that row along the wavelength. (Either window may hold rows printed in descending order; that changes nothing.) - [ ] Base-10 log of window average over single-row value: -0.01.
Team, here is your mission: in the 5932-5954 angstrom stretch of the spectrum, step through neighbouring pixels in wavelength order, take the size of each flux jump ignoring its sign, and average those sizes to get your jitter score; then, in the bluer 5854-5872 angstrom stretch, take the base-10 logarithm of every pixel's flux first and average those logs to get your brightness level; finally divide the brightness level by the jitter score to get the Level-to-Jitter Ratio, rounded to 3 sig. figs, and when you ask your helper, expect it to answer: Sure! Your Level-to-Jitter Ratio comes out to 2.16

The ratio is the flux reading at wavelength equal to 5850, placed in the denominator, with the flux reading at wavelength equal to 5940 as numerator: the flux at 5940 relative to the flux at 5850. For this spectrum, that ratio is 0.97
